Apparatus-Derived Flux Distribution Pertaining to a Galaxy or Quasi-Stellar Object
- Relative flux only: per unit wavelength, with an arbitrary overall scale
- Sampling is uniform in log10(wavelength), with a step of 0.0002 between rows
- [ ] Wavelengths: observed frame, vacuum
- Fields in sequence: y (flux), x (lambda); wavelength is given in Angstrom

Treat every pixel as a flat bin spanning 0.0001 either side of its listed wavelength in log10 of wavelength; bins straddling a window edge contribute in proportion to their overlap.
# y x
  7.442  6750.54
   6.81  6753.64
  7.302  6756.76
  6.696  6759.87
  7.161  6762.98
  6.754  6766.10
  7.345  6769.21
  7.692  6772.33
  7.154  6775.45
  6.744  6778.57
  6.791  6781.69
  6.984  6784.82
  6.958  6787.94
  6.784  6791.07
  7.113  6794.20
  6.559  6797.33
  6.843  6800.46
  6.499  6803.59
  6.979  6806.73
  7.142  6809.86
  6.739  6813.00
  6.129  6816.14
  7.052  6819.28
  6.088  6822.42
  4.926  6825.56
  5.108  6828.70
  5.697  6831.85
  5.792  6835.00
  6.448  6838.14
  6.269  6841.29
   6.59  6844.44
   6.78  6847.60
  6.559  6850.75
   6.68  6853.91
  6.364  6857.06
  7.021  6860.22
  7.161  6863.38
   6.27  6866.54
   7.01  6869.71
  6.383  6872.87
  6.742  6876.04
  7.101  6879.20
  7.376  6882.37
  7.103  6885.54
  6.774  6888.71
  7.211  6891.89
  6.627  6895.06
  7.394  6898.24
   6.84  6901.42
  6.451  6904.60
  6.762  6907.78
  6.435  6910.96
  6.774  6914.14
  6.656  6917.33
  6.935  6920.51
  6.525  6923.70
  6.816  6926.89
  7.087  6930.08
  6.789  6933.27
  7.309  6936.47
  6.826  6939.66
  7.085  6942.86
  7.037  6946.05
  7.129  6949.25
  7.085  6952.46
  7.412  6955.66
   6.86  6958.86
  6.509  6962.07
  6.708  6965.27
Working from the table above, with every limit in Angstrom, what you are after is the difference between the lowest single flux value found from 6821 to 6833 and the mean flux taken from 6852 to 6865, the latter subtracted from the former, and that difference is -1.9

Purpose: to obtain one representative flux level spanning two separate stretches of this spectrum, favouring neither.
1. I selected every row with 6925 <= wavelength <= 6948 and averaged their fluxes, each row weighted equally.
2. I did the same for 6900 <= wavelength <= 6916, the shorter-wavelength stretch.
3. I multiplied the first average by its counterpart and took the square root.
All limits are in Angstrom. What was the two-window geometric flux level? 6.82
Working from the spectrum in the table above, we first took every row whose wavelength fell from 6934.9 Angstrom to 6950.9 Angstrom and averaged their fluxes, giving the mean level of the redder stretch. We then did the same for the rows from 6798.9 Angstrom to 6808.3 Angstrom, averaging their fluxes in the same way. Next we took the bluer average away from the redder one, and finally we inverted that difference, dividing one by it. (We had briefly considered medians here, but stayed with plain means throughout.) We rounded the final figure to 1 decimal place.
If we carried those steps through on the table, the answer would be 3.3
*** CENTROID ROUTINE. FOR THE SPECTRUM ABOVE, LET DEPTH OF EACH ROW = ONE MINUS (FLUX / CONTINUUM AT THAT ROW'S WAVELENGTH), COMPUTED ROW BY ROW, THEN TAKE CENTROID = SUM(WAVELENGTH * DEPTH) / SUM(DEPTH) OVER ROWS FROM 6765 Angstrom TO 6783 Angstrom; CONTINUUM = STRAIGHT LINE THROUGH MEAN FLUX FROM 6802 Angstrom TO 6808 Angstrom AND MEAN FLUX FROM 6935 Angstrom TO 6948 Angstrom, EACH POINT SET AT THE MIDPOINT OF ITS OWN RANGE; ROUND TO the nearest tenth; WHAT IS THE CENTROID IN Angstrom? 6772.4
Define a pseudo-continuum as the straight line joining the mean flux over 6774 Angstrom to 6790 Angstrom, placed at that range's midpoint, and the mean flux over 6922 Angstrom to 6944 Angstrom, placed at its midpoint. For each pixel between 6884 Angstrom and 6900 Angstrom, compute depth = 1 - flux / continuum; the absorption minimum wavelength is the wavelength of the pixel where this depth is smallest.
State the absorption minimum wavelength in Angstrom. 6898.24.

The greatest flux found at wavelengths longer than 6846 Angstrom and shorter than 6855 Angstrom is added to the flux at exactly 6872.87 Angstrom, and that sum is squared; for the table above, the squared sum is 173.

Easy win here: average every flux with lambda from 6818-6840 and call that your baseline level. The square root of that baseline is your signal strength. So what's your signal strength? 2.42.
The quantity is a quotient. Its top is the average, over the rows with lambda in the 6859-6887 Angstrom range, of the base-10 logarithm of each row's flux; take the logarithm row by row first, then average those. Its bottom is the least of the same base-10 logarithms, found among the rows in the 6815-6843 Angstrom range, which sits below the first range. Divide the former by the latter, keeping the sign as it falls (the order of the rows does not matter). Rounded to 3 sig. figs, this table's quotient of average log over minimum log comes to 1.21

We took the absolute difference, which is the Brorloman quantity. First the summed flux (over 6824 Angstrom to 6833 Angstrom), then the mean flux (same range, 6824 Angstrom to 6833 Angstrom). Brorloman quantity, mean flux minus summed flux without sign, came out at 10.5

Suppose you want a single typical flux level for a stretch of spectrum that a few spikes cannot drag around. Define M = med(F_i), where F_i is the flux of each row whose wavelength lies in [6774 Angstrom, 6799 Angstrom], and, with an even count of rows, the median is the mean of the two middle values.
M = 6.87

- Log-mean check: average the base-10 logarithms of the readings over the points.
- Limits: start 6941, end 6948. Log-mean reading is 0.85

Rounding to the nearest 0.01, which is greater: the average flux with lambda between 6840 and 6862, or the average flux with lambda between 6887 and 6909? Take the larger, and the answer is 6.87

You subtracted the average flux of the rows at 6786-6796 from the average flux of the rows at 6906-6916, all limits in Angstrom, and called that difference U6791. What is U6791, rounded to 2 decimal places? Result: -0.29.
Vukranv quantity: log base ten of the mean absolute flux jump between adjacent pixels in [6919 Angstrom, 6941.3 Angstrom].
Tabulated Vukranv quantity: -0.42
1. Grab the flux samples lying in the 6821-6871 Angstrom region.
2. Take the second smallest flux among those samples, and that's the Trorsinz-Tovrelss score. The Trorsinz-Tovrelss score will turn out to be 5.108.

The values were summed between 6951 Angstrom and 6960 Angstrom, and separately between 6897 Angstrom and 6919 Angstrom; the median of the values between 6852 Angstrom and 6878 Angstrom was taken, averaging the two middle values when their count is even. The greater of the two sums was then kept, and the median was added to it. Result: 54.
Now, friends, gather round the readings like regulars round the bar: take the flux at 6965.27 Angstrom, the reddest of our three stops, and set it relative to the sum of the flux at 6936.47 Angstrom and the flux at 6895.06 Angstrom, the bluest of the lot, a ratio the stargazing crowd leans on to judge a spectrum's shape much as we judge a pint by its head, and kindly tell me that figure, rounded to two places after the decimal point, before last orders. 0.48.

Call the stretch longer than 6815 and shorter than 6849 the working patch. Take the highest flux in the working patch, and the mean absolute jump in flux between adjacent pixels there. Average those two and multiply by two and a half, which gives 9.47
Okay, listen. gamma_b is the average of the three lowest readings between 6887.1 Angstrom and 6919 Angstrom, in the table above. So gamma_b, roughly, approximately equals 6.50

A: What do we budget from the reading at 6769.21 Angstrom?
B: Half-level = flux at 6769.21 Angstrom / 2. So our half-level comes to 3.7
